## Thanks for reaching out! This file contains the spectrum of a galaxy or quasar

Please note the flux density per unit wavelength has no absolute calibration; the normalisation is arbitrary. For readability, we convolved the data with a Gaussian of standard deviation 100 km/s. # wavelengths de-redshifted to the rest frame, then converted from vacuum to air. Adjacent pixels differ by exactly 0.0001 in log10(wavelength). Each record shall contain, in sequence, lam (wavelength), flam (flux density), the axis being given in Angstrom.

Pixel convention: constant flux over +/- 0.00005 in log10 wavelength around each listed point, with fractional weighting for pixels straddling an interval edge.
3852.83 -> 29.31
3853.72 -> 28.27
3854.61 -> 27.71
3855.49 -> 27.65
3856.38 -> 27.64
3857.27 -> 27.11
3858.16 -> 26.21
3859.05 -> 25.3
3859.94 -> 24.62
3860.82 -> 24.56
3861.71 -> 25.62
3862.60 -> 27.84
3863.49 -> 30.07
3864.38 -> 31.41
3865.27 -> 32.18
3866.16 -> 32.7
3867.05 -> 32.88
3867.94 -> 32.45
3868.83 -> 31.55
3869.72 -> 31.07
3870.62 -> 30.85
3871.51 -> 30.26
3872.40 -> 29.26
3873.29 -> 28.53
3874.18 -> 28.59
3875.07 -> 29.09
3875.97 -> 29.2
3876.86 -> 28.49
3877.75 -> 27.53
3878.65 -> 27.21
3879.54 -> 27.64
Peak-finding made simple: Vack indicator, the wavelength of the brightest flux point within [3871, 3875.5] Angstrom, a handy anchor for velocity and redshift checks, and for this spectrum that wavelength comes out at 3871.51 Angstrom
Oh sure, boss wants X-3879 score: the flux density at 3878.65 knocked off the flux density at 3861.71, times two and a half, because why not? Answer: -4.0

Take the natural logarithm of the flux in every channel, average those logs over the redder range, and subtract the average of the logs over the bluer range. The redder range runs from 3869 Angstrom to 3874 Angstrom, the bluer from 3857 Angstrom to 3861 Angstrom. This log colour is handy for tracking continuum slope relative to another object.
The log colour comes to 0.16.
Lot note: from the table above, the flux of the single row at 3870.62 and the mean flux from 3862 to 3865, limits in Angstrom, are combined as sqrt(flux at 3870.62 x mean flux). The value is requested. 30.3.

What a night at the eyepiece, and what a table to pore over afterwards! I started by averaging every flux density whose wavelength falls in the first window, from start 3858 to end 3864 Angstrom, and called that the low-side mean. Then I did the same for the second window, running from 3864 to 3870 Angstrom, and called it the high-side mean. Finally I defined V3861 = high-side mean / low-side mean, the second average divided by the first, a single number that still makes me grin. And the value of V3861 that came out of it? 1.22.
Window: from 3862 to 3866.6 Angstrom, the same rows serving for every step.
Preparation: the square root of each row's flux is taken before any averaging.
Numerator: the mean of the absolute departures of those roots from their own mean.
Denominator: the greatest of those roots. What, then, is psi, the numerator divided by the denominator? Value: 0.024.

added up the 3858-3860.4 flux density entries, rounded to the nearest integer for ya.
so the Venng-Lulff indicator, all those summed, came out 76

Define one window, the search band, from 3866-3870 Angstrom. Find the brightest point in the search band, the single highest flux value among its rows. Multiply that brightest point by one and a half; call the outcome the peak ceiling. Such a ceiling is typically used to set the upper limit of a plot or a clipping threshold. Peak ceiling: 49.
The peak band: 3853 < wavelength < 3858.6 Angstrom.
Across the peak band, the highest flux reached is 28.27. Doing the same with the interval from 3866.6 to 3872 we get 32.88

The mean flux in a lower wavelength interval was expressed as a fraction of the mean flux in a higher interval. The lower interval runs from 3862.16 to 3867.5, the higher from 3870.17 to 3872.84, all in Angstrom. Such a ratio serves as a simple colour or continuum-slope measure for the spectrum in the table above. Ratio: 1.04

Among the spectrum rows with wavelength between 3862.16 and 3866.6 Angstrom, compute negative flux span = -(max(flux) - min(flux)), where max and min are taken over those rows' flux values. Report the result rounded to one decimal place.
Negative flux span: -4.9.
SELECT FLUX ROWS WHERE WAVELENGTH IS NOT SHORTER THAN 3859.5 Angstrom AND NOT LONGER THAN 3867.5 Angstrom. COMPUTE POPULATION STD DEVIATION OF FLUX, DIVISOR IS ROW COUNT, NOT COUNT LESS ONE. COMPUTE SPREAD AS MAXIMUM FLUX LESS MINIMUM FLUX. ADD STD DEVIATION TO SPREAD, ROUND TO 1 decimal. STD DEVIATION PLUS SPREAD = 11.6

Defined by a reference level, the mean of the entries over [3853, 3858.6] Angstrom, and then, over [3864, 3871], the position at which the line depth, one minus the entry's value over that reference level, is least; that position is 3867.05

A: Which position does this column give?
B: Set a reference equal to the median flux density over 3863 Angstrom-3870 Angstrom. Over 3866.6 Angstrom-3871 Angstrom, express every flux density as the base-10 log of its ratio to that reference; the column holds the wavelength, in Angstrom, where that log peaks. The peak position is 3867.05 Angstrom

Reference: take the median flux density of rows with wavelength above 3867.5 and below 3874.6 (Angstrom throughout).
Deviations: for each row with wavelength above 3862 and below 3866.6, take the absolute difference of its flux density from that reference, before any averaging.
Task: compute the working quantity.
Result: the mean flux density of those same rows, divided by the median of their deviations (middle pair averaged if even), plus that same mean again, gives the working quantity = 50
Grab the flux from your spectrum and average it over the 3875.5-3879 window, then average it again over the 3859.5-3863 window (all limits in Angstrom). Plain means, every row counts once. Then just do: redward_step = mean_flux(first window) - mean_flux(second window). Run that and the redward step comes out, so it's 2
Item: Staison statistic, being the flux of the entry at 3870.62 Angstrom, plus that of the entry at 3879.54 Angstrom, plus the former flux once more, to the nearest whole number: 89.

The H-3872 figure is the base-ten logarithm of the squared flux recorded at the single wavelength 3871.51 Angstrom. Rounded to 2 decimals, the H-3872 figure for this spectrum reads 2.96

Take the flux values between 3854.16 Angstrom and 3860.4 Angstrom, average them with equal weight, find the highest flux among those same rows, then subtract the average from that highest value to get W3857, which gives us 1.1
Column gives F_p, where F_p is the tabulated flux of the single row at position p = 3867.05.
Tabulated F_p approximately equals 32.88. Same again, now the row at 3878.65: 27.21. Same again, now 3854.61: 27.71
